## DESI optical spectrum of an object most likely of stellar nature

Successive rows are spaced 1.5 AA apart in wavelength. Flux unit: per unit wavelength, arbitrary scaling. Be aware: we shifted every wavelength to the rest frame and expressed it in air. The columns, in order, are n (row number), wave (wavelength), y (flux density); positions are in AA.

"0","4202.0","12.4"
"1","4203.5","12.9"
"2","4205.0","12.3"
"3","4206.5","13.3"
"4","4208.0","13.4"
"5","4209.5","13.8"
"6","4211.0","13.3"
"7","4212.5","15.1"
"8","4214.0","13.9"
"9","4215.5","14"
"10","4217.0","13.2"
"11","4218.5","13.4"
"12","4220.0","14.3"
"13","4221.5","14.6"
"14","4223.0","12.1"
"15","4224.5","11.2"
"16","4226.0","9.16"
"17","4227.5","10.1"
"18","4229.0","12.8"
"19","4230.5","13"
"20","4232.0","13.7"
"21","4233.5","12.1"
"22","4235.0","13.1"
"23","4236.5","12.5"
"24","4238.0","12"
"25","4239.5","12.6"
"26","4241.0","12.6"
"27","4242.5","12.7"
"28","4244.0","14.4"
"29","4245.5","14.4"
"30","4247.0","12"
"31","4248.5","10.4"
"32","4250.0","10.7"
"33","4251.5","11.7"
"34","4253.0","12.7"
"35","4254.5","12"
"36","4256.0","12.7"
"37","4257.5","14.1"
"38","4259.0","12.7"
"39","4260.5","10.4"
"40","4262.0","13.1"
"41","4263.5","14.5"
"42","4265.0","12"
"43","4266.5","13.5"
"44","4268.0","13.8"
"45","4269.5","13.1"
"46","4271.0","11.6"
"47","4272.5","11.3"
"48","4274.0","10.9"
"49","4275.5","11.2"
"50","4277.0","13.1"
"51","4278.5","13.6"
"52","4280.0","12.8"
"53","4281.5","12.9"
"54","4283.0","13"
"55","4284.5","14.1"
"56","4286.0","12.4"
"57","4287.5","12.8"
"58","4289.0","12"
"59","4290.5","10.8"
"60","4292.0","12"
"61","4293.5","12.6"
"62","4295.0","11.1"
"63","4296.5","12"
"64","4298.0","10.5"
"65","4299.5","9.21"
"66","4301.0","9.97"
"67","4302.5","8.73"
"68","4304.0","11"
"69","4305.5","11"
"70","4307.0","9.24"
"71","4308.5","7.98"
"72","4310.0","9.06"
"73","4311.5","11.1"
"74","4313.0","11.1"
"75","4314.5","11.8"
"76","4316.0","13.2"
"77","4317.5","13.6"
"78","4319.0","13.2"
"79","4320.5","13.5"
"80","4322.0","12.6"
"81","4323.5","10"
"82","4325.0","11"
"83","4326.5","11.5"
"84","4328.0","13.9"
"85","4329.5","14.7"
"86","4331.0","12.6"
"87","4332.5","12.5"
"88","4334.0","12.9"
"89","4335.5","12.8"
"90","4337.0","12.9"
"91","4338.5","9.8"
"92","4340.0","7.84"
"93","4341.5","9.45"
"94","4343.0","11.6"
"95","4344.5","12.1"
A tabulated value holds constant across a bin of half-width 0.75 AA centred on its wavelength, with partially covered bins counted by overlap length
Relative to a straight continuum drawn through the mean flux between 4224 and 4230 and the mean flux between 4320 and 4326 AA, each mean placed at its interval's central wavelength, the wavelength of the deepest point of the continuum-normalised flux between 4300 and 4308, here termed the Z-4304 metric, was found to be 4302.5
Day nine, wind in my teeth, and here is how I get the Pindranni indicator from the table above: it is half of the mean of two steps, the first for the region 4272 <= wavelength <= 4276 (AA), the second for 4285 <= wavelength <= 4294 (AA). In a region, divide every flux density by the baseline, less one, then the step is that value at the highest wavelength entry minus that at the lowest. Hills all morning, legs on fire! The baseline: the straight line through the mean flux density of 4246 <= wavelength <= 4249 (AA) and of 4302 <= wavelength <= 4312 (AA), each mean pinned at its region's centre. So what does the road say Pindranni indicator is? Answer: 0.01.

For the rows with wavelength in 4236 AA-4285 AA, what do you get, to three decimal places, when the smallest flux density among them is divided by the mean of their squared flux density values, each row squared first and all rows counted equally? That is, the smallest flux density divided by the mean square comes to 0.065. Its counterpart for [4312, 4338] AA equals 0.063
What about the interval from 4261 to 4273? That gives 0.068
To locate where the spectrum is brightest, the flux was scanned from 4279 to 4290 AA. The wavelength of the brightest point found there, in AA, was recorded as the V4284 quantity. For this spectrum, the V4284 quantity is 4284.5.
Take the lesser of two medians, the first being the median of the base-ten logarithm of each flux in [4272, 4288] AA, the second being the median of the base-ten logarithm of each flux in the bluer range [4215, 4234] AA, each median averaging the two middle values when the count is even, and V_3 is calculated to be 1.107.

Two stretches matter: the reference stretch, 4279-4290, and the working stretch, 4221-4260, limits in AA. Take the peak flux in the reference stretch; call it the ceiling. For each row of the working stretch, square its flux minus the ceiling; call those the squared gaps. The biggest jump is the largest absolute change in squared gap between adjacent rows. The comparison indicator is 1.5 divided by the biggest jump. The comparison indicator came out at 0.09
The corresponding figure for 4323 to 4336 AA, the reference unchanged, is 0.21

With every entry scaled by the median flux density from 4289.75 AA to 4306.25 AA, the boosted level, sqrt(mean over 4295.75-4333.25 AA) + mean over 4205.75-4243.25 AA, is 2.19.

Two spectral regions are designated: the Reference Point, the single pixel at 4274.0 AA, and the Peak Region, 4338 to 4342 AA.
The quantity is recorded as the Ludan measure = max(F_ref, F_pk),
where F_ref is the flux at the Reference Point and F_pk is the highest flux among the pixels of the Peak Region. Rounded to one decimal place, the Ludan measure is 10.9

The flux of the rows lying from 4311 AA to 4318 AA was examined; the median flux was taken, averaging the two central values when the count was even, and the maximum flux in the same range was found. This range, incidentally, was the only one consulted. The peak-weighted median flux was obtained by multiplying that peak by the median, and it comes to 160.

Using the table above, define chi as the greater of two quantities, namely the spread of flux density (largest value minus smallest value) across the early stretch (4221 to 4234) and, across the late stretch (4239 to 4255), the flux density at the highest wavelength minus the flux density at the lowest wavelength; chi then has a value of 5.4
